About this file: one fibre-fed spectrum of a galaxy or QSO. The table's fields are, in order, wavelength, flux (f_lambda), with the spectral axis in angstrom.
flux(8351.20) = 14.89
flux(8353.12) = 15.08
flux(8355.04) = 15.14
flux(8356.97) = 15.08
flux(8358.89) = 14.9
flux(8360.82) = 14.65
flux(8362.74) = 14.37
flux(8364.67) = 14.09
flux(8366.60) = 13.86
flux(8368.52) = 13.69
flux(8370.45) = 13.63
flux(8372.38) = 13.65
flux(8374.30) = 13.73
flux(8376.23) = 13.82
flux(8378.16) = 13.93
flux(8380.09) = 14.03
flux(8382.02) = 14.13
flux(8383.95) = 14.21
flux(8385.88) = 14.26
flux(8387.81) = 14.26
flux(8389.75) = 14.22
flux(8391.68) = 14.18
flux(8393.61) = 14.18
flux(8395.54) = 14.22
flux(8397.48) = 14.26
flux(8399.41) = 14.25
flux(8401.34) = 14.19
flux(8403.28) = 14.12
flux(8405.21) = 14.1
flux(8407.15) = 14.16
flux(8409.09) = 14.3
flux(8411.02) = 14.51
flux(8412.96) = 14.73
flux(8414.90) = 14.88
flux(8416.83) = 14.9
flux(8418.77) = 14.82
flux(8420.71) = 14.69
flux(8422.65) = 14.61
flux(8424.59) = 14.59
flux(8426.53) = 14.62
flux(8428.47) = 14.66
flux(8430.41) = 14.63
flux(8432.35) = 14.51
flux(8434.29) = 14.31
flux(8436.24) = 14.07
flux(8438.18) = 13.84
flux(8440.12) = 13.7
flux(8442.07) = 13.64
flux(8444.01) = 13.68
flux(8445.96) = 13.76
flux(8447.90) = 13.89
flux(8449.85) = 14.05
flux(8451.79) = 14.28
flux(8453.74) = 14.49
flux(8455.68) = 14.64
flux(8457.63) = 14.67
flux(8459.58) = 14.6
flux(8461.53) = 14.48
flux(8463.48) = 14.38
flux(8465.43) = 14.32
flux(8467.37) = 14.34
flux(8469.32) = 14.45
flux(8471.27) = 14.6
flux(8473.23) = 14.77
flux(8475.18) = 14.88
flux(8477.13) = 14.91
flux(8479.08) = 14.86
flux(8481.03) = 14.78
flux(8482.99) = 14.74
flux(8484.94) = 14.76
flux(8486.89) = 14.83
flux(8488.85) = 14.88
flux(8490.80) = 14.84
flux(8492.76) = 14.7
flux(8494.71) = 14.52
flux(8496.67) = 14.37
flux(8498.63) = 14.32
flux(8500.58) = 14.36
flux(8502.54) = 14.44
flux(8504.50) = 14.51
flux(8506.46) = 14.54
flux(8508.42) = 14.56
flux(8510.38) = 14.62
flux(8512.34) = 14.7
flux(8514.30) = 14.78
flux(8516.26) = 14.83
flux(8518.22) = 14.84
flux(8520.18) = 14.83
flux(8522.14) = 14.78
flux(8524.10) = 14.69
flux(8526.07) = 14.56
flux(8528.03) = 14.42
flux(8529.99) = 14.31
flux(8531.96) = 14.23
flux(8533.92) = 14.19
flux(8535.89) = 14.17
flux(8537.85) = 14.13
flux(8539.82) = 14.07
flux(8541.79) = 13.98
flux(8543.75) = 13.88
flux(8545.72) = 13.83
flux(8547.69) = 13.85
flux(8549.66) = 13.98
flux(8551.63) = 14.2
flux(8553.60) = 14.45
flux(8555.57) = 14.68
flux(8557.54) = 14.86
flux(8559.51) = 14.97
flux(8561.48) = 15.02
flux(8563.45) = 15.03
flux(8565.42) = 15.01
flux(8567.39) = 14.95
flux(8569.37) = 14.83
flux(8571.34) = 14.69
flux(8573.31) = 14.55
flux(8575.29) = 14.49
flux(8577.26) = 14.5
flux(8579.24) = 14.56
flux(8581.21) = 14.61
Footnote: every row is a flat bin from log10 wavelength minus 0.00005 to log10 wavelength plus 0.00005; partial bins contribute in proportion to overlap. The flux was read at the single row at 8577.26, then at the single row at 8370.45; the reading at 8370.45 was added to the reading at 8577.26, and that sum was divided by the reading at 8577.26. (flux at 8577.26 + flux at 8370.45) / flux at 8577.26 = 1.94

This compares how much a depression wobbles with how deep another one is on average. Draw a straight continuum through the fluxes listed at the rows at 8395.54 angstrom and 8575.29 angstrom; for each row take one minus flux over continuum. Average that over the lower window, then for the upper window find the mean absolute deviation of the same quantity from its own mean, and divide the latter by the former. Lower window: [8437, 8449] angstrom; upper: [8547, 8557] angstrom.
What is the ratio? 0.5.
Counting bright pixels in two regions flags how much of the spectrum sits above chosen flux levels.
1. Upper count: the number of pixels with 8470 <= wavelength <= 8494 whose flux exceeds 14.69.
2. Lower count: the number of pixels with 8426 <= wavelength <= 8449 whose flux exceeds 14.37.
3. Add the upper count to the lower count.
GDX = 15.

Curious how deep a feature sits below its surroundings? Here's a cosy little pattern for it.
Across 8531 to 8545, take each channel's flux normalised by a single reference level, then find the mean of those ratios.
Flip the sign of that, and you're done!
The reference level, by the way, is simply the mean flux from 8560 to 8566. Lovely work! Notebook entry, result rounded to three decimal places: -0.938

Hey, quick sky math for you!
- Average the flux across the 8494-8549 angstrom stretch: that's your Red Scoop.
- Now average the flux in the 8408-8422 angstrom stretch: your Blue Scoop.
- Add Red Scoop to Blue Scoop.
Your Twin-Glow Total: 29.1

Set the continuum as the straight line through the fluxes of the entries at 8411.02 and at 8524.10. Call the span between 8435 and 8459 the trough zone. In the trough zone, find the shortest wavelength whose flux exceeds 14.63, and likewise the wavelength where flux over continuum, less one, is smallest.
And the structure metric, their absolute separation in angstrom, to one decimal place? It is 13.6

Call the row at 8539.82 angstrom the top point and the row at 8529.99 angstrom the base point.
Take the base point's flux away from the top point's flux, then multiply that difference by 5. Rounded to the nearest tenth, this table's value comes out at -1.2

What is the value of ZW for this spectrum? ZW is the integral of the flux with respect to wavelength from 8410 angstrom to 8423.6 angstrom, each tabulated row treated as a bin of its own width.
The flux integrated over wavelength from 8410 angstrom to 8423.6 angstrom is 200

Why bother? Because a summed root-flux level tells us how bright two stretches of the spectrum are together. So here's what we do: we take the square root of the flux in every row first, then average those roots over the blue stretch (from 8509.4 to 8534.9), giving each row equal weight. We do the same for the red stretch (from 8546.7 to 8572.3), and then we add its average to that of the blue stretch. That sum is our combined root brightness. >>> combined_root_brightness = 7.65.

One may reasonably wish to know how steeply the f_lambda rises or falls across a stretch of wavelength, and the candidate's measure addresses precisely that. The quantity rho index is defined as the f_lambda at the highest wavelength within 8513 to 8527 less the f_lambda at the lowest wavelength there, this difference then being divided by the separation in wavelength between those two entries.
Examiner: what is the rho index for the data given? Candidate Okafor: -0.019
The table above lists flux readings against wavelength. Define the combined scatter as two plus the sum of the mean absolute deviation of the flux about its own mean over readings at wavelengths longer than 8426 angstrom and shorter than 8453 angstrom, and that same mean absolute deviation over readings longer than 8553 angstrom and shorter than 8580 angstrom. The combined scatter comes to 2.53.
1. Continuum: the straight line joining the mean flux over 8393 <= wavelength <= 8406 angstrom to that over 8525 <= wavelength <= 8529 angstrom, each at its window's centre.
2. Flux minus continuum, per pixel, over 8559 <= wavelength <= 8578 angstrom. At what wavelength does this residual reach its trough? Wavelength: 8575.29 angstrom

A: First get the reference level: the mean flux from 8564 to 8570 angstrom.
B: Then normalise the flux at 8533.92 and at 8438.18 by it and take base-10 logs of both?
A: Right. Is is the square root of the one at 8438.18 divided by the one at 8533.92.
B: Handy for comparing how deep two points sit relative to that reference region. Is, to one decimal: 1.2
